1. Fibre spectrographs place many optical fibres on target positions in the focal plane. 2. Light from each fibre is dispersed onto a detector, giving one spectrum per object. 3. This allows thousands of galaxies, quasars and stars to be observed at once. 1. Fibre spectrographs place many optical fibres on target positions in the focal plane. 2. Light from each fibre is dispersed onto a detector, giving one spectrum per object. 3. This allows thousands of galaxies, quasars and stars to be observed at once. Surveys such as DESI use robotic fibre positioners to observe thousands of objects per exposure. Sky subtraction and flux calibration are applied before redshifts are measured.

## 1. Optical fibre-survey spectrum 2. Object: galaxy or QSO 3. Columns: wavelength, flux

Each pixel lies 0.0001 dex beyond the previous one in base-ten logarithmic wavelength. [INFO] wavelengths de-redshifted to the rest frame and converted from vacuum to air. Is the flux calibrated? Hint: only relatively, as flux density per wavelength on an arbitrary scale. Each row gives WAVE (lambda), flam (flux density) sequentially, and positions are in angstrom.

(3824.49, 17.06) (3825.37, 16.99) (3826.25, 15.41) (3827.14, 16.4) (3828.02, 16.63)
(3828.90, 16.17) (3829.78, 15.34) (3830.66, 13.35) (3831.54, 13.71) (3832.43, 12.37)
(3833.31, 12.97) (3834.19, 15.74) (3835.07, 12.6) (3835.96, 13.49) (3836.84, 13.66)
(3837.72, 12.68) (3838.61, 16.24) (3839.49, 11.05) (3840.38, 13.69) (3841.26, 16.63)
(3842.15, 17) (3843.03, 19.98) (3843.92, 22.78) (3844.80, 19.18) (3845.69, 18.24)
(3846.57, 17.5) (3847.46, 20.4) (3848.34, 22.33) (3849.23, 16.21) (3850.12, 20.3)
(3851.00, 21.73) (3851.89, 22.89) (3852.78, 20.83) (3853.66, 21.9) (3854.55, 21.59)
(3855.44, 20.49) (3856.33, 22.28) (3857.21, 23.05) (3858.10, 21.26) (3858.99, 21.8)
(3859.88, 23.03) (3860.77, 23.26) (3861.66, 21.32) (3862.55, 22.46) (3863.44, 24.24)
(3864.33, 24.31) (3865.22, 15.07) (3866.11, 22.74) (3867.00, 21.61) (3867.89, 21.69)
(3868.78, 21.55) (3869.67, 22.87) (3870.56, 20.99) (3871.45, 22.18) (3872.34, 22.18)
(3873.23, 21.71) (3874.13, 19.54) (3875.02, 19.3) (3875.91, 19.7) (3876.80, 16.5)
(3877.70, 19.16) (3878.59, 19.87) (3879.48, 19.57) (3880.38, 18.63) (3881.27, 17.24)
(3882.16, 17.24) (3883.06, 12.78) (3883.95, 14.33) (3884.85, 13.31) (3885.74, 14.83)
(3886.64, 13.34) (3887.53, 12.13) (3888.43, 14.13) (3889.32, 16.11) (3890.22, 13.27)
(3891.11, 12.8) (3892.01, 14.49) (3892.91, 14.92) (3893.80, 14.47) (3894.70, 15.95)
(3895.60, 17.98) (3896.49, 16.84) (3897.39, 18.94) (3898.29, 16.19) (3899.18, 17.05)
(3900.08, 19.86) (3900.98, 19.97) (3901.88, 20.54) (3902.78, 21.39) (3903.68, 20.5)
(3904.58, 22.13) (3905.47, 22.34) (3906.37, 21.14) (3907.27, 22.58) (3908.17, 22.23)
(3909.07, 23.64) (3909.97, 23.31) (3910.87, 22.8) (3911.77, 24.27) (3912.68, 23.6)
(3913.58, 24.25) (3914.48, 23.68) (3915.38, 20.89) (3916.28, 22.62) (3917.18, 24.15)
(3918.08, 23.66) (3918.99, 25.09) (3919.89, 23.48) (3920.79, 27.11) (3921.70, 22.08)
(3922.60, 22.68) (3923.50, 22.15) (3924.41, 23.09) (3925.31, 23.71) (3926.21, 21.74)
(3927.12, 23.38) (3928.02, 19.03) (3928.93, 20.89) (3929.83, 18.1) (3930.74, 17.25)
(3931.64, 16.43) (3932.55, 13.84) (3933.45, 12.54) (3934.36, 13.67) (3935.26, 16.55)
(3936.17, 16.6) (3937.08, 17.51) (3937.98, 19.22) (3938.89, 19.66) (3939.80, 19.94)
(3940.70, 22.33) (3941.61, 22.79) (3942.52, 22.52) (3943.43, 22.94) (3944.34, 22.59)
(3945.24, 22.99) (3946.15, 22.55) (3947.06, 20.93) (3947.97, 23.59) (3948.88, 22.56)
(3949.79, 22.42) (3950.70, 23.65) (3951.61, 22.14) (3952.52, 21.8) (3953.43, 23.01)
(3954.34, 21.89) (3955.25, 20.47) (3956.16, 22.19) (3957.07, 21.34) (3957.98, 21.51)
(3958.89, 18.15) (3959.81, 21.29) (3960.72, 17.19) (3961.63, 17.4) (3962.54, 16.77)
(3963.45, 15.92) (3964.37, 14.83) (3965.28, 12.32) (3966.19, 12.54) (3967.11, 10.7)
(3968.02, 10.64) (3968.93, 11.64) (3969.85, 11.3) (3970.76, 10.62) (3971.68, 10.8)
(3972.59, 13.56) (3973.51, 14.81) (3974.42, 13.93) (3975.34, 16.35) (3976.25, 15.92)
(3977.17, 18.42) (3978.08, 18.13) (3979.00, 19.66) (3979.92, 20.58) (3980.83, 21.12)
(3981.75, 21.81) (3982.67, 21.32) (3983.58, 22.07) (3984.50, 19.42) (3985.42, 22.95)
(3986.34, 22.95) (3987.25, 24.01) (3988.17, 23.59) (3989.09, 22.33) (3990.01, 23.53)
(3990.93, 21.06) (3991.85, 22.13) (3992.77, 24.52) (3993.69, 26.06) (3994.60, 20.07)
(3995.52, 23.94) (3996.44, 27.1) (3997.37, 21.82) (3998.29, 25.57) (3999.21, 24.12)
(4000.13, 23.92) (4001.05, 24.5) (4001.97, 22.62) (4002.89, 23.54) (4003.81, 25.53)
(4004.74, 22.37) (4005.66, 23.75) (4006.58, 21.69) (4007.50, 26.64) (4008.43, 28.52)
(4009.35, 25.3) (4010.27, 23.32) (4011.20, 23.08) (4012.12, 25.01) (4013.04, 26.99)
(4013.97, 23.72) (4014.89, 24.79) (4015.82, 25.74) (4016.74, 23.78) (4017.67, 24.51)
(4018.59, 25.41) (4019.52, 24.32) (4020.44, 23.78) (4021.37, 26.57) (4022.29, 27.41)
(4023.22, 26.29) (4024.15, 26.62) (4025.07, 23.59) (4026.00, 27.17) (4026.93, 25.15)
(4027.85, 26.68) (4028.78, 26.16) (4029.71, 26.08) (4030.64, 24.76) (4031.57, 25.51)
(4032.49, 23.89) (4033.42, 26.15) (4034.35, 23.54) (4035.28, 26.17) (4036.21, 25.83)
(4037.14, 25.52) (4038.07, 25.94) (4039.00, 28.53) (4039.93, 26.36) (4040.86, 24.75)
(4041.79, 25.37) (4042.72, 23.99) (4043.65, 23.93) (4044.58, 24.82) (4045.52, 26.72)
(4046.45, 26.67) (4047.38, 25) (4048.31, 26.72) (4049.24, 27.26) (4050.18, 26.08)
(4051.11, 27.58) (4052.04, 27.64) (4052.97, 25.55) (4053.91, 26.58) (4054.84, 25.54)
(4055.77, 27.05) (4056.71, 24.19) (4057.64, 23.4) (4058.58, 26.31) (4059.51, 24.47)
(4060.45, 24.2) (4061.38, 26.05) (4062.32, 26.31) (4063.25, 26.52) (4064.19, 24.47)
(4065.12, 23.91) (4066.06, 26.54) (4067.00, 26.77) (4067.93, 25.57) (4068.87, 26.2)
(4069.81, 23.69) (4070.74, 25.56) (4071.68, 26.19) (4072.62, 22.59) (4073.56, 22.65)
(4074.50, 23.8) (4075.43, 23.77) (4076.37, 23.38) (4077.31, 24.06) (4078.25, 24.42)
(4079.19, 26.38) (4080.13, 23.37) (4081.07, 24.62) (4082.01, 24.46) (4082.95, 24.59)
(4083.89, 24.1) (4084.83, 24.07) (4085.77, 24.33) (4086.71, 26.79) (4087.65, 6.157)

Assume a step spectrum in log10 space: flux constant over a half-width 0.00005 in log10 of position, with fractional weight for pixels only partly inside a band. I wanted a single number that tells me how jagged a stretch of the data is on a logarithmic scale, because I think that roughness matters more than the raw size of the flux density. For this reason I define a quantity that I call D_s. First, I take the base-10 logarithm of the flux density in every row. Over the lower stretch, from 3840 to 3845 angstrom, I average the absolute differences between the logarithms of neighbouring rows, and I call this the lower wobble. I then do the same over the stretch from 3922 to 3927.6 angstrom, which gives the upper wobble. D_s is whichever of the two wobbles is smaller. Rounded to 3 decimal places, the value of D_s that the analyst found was 0.022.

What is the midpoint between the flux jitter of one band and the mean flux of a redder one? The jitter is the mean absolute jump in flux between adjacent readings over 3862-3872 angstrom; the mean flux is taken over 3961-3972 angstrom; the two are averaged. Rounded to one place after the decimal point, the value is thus 7.7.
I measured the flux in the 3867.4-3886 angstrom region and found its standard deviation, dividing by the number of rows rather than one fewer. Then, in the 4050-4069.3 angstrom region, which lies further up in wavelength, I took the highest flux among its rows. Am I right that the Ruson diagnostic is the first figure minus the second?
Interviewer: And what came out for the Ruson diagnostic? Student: -24.7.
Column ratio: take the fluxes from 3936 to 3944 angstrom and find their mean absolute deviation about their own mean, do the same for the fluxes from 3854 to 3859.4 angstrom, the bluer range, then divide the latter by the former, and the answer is 0.3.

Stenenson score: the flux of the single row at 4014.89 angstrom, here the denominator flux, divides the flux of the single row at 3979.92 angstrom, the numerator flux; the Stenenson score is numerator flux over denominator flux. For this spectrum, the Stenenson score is 0.8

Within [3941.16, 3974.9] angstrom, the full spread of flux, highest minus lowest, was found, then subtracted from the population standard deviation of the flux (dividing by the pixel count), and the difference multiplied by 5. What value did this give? -42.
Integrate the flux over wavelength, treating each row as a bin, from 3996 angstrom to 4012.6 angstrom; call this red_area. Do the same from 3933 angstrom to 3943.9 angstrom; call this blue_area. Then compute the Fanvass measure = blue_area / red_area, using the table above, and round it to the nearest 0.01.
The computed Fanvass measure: 0.51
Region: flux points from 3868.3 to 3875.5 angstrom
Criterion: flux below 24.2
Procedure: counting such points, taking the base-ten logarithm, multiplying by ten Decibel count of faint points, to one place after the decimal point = 9.0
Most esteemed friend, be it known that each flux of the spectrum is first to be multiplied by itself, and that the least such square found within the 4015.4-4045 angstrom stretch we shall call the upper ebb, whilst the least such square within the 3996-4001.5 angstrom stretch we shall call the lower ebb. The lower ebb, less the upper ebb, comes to -78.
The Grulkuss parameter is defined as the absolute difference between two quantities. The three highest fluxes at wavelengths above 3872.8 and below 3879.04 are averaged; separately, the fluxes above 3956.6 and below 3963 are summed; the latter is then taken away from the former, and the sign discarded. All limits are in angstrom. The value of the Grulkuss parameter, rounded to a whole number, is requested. 113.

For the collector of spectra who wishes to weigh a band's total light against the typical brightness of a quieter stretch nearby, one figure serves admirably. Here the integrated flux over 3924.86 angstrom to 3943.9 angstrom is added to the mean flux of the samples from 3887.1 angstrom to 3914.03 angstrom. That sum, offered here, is 382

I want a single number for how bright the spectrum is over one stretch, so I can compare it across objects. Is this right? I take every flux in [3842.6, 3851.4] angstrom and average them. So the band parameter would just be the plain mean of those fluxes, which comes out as 20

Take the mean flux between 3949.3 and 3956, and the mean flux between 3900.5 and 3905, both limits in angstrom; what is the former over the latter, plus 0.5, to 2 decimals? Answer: 1.56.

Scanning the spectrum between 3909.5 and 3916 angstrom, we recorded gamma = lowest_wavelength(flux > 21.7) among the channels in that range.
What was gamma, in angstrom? 3909.97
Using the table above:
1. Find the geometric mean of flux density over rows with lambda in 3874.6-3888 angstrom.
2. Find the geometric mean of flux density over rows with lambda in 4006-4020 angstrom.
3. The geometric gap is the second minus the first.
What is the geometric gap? 8.5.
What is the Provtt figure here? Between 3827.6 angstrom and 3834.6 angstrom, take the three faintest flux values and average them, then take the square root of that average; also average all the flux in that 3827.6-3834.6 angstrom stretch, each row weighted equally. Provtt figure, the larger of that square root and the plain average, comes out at 15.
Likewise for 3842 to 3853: 20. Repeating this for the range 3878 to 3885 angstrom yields 17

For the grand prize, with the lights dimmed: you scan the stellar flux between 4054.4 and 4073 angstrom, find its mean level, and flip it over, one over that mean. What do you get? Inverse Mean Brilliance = 0.040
